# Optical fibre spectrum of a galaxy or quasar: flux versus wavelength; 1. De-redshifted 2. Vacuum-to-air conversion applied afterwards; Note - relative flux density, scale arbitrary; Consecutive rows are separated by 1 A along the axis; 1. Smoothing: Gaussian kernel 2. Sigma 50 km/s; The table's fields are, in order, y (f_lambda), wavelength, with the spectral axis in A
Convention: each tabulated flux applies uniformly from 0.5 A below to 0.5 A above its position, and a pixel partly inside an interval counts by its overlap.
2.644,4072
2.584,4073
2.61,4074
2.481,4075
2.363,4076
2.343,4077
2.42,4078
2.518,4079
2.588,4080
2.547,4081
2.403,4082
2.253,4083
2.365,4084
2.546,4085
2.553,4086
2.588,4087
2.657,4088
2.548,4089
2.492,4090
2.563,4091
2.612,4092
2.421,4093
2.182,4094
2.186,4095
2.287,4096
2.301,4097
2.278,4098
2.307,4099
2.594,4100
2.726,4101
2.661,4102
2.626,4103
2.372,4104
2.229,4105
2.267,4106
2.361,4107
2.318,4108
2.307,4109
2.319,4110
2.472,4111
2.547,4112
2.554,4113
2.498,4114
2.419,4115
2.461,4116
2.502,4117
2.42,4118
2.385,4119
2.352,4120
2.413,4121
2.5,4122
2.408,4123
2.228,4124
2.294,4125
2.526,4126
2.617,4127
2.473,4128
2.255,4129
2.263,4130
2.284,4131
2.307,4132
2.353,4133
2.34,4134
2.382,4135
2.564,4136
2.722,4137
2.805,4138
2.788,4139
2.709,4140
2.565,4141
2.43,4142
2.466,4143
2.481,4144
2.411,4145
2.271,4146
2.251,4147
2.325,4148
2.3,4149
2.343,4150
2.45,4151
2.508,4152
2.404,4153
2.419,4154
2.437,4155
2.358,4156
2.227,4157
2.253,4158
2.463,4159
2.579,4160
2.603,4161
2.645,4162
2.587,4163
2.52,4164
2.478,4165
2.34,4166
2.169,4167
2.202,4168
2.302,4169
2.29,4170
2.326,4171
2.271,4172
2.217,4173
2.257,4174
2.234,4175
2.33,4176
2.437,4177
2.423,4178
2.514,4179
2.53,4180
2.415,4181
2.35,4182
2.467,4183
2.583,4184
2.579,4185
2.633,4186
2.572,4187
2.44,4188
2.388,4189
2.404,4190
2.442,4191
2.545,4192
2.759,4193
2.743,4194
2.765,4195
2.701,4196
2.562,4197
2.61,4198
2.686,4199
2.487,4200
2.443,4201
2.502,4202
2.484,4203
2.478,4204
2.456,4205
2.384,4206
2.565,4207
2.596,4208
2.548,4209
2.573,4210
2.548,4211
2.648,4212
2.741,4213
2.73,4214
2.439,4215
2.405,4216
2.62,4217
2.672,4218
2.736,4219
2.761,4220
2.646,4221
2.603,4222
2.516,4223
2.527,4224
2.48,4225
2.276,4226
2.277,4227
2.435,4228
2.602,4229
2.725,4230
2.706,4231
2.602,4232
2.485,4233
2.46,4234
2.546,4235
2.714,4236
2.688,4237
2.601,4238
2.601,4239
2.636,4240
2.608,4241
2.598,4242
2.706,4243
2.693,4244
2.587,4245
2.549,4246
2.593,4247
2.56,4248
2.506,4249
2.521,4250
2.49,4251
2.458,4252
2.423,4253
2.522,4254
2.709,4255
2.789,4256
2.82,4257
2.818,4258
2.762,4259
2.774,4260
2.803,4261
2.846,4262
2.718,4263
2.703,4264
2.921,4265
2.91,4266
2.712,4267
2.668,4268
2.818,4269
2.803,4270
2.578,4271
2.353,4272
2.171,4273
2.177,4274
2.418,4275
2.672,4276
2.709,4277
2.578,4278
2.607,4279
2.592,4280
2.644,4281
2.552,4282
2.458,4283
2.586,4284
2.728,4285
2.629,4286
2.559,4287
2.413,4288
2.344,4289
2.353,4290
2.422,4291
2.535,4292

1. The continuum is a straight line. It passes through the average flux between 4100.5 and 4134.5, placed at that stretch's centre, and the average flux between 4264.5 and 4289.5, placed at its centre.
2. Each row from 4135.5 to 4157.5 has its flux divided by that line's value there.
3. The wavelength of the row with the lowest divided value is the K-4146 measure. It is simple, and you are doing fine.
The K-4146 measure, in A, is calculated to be 4157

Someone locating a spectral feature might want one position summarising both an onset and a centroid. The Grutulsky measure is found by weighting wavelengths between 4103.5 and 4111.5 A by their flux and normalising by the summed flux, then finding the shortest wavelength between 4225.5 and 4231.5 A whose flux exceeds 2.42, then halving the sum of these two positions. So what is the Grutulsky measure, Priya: 4167.8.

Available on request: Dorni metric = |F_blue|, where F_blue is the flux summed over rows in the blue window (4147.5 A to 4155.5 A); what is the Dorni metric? 19.2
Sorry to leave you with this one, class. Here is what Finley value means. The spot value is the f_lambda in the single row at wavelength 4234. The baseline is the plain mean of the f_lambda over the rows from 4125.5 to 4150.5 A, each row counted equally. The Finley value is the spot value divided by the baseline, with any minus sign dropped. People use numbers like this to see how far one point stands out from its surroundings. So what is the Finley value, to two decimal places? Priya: 1.00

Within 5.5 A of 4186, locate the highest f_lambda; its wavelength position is 4186 A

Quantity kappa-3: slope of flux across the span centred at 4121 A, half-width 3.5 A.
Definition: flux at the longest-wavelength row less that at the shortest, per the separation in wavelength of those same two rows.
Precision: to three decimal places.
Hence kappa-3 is -0.032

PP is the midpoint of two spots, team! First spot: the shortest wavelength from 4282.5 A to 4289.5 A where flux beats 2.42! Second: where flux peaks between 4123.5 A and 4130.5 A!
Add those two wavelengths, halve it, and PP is 4205.0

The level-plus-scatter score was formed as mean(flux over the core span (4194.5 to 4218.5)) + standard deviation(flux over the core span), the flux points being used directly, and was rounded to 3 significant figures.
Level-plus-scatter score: 2.68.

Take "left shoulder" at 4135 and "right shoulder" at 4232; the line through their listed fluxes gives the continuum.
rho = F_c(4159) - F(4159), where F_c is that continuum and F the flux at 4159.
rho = -0.03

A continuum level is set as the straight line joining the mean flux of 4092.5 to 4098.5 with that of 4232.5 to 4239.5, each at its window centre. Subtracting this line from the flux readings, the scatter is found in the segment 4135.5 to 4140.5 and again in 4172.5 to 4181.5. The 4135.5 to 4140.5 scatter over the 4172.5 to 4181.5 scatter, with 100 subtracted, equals -99.2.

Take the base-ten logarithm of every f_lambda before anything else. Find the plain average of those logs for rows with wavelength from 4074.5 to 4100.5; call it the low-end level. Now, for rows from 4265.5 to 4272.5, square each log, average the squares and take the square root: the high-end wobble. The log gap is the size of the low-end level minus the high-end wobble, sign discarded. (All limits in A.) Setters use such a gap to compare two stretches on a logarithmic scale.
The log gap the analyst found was 0.044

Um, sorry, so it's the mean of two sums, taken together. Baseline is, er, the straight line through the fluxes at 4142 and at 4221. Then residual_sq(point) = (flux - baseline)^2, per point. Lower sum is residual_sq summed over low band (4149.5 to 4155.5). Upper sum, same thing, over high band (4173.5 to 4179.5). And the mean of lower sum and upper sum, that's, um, 0.113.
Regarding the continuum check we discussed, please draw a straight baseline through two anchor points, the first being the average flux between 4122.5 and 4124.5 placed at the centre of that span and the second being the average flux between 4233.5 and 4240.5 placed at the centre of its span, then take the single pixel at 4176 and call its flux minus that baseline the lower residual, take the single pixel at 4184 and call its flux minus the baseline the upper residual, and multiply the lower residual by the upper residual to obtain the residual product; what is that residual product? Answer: -0.014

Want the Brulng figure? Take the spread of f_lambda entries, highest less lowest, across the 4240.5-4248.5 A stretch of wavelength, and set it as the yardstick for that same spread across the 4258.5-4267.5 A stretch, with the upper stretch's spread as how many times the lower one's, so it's 1.4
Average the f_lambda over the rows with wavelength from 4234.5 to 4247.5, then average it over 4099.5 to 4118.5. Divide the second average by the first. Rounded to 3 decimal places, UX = 0.936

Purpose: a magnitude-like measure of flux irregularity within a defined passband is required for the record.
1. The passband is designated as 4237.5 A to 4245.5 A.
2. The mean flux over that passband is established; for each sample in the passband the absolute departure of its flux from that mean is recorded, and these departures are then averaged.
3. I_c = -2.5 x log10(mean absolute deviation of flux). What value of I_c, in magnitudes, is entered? 3.6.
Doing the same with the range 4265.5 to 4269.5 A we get 2.7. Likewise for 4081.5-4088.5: 2.3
